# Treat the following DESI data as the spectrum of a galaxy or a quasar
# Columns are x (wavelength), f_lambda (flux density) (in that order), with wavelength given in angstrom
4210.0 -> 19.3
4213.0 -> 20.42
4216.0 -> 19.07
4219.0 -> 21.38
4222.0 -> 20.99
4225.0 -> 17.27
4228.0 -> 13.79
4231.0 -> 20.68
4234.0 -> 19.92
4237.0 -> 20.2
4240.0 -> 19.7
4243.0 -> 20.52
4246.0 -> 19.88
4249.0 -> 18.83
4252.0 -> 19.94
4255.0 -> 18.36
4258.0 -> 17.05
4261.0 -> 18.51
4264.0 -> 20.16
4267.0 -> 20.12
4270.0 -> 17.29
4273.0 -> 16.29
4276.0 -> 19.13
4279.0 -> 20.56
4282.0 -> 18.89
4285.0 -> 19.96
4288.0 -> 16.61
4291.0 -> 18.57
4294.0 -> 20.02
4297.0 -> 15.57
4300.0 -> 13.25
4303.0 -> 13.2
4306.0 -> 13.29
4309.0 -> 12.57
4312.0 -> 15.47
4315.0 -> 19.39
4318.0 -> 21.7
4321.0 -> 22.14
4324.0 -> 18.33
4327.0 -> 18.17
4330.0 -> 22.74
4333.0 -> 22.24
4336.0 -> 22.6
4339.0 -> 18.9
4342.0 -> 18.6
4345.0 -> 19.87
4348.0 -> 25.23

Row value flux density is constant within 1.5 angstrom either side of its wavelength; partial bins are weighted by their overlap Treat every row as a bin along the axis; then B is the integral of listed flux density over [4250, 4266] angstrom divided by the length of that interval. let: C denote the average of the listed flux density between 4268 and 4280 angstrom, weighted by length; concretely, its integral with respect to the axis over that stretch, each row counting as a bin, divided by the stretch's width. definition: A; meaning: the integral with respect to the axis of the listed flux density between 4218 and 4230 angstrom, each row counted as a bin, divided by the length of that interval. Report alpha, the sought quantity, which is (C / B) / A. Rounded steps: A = 18.3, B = 18.8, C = 18.3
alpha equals 0.0530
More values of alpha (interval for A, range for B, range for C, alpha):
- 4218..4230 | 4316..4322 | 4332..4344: 0.0515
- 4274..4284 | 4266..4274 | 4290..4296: 0.0550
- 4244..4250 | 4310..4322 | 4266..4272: 0.0489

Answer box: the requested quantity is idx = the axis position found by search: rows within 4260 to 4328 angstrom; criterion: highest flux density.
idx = 4321.0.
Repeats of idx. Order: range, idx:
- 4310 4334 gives 4330.0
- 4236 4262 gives 4243.0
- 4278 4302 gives 4279.0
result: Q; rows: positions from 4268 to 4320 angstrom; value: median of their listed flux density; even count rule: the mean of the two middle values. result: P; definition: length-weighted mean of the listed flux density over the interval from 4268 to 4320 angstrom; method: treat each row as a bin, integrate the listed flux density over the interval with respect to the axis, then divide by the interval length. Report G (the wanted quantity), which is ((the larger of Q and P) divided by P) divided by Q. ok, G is 0.0580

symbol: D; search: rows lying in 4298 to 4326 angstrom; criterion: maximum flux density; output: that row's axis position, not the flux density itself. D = 4321.0 angstrom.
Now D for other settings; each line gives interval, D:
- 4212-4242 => 4219.0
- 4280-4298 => 4294.0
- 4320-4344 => 4330.0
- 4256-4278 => 4264.0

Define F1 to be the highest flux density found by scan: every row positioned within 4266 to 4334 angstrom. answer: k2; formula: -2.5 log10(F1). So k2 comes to -3.39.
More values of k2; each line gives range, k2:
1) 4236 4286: -3.28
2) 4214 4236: -3.33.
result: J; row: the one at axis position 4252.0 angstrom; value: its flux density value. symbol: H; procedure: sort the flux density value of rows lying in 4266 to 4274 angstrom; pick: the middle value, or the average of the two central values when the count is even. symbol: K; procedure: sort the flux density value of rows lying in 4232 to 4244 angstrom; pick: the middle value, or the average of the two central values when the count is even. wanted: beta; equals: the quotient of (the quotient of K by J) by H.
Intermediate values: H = 17.3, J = 19.94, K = 20.1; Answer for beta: 0.058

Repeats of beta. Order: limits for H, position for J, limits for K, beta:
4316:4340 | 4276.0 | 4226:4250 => 0.047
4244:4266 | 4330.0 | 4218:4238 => 0.047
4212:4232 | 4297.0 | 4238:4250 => 0.062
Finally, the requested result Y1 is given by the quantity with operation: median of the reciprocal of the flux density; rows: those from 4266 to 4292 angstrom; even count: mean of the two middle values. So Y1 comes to 0.0529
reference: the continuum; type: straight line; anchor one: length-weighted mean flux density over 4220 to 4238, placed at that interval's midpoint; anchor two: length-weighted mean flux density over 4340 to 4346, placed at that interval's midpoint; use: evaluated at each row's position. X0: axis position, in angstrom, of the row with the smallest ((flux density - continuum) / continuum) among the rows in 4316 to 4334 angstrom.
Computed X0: 4327.0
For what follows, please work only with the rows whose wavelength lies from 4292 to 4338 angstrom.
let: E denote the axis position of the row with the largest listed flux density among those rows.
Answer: 4330.0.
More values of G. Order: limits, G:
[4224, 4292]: 0.0532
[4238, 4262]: 0.0523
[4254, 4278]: 0.0543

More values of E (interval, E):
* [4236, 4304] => 4279.0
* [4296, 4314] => 4297.0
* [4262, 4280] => 4279.0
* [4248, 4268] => 4264.0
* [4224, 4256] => 4231.0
